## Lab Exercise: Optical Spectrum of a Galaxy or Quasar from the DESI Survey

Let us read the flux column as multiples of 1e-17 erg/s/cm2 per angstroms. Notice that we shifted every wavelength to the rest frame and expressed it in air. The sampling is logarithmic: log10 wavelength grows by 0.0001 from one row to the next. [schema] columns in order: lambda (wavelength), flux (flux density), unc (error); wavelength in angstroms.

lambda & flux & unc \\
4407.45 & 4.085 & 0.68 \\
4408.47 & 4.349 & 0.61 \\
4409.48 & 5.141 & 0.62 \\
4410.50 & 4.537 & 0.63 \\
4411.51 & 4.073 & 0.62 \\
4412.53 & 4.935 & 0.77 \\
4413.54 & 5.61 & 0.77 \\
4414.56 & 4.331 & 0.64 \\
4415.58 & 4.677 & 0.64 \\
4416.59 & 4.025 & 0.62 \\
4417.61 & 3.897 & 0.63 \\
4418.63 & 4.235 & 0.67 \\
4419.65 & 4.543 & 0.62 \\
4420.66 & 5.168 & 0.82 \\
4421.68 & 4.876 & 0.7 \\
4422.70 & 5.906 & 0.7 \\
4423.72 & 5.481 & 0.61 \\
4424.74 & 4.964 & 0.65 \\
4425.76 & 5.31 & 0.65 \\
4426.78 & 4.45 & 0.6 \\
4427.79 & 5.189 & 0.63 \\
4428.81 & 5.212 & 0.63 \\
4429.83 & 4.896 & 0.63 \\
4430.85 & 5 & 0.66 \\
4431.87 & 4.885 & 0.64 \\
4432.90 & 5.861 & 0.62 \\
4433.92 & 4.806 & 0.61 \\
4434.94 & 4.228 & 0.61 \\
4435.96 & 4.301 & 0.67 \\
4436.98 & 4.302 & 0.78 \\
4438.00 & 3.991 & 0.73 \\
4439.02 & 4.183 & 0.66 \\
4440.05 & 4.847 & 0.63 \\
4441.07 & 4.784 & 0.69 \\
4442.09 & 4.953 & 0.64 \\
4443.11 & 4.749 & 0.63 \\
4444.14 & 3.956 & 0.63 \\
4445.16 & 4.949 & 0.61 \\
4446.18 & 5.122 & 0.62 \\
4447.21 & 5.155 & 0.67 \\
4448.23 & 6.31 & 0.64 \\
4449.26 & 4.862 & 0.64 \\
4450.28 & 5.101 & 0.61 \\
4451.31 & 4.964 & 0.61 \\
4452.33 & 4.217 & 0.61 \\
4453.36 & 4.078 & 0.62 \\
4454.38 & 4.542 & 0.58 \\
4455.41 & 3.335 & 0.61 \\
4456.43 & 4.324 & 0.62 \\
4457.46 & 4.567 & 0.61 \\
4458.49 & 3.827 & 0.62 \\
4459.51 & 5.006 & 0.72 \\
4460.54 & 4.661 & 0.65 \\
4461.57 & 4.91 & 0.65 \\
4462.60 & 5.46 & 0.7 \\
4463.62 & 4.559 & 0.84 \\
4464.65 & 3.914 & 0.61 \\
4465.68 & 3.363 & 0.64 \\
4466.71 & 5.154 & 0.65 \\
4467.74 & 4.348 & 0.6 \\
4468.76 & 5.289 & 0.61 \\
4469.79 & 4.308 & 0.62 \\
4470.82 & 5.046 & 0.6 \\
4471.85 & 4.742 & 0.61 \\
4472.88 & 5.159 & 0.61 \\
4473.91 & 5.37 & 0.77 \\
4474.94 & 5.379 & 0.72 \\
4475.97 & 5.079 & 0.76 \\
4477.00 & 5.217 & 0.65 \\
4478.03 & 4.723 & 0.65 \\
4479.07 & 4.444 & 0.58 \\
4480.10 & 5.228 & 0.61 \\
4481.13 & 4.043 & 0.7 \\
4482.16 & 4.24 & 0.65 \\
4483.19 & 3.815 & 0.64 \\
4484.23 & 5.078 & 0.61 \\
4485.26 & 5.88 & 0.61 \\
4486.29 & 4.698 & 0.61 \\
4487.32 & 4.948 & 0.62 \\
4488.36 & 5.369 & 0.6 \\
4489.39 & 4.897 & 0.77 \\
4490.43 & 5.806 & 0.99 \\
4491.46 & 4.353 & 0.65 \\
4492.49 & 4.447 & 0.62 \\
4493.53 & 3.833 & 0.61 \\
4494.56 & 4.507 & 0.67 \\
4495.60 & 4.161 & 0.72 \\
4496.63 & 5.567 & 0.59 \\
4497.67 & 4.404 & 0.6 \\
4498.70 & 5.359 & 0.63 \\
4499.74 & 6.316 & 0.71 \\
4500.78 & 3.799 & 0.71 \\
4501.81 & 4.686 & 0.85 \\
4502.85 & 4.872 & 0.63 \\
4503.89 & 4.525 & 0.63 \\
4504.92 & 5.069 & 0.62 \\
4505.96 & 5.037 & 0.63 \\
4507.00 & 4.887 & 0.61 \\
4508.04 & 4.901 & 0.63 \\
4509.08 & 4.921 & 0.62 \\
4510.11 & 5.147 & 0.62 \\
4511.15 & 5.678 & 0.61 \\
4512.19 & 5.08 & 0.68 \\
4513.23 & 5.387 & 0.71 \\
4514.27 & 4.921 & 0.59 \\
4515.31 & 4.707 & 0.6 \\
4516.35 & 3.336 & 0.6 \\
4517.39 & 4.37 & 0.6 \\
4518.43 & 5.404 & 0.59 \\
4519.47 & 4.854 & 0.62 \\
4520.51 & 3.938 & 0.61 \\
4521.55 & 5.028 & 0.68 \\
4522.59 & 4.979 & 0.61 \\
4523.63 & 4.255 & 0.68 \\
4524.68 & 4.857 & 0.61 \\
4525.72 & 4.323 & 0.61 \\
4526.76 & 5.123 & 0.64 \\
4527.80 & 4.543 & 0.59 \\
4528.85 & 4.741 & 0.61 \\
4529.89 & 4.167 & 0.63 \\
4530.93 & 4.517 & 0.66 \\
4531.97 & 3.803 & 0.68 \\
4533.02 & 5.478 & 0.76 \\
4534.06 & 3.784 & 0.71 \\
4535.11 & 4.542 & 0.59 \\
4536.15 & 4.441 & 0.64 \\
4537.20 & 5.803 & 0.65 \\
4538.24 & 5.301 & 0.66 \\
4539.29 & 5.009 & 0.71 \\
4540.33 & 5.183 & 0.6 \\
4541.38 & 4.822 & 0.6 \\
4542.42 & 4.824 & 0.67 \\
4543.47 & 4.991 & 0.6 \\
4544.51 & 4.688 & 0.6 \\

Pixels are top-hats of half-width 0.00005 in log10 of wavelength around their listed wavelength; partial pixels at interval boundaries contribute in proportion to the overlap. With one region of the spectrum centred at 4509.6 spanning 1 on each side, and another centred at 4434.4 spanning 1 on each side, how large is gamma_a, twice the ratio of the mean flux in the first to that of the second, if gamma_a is 2.23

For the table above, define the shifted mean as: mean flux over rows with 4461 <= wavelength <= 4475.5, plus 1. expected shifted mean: 5.79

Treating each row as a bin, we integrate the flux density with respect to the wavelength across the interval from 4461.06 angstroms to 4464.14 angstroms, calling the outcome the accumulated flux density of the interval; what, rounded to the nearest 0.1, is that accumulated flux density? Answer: 15.3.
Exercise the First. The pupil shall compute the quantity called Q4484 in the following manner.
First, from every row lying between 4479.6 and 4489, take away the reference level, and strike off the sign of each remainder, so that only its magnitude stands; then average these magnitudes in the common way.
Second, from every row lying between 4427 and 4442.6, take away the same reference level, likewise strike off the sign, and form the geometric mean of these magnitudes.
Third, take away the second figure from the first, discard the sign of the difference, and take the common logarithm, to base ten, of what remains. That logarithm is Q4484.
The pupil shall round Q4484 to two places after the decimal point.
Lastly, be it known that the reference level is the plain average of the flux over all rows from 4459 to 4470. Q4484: -0.66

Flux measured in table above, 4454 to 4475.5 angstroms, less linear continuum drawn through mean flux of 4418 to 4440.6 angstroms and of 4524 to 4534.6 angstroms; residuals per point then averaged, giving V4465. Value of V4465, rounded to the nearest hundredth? -0.10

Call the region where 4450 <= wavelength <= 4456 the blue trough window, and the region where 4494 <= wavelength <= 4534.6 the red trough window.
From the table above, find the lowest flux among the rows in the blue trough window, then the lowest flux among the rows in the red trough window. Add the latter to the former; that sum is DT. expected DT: 6.67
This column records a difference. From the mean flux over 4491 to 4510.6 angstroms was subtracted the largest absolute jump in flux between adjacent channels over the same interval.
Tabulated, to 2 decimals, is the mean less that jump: 2.26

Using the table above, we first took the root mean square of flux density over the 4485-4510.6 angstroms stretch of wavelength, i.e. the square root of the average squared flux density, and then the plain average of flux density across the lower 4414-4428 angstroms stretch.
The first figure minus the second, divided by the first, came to 0.03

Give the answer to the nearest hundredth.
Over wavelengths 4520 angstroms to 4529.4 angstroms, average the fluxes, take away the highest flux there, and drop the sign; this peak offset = 0.48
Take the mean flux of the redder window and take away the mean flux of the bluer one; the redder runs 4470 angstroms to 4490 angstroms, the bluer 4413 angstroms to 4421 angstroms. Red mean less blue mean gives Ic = 0.35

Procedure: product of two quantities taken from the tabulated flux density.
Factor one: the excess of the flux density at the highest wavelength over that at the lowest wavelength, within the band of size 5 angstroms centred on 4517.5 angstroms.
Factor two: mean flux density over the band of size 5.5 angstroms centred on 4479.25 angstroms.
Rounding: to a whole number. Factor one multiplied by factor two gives 1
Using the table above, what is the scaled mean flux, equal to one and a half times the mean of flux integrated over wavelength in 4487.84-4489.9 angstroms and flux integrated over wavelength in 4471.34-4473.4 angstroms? 15.6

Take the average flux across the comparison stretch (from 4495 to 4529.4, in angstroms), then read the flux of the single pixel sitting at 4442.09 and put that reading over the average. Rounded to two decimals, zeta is 1.03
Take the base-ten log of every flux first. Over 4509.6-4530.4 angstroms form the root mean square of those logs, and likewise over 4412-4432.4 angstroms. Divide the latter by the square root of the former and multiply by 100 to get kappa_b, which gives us 83.7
